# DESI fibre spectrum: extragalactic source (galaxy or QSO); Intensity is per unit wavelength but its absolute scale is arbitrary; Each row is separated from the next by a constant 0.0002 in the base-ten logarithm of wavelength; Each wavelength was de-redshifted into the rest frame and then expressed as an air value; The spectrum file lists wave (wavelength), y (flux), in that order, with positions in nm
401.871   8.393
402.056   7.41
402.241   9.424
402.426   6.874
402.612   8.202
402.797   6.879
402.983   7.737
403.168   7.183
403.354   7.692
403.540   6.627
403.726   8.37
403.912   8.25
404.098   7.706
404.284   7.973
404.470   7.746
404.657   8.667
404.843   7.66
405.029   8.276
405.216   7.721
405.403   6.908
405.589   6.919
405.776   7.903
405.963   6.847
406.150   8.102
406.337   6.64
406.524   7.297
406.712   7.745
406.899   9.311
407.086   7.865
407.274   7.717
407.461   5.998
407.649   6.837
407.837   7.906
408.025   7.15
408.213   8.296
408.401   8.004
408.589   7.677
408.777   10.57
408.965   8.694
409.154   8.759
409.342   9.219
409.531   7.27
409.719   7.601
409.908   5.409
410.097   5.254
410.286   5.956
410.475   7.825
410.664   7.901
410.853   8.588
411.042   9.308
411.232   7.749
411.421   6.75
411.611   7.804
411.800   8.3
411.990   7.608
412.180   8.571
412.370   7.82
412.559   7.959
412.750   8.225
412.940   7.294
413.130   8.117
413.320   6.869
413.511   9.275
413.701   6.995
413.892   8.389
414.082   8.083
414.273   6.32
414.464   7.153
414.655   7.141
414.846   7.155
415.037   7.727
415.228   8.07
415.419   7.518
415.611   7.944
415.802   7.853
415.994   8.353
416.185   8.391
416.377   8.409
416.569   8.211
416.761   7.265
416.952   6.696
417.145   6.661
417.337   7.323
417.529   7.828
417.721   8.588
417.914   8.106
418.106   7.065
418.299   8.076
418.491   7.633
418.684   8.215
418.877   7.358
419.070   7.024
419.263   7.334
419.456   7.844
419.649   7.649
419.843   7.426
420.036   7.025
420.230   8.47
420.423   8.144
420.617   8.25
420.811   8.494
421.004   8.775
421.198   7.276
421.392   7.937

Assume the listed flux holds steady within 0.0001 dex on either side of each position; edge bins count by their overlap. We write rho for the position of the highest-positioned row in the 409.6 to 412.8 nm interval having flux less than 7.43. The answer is 411.421 nm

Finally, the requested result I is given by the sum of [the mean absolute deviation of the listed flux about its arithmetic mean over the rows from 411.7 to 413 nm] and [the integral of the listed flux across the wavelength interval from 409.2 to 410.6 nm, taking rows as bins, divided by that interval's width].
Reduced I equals 7.4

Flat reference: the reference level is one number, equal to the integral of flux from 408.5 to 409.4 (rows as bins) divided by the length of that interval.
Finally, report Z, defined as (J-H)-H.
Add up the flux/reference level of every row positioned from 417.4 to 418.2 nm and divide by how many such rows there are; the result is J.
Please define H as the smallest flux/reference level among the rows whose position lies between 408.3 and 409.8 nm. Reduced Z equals -0.74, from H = 0.81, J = 0.88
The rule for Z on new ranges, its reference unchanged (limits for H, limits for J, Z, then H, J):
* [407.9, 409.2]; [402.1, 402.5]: -0.68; 0.80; 0.91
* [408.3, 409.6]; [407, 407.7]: -0.83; 0.81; 0.79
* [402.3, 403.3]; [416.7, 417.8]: -0.71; 0.77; 0.82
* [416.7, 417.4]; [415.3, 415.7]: -0.62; 0.74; 0.86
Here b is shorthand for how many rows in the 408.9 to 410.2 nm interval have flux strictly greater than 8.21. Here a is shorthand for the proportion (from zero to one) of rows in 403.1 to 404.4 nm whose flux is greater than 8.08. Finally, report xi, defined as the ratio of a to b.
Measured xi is 0.10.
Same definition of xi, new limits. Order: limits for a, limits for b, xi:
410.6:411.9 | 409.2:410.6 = 0.43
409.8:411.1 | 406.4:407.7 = 0.29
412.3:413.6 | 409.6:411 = 0.43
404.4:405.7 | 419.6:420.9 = 0.10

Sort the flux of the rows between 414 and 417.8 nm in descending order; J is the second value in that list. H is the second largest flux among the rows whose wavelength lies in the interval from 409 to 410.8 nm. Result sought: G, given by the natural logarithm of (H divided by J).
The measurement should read 0.04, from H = 8.759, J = 8.409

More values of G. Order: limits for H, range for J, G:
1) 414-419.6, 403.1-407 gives -0.03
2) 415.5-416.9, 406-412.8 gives -0.10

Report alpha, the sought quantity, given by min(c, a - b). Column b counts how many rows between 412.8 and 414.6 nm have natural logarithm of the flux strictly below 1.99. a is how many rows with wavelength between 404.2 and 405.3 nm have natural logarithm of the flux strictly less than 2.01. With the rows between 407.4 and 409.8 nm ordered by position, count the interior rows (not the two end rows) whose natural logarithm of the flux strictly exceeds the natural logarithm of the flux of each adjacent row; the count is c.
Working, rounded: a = 0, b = 5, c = 4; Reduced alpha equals -5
